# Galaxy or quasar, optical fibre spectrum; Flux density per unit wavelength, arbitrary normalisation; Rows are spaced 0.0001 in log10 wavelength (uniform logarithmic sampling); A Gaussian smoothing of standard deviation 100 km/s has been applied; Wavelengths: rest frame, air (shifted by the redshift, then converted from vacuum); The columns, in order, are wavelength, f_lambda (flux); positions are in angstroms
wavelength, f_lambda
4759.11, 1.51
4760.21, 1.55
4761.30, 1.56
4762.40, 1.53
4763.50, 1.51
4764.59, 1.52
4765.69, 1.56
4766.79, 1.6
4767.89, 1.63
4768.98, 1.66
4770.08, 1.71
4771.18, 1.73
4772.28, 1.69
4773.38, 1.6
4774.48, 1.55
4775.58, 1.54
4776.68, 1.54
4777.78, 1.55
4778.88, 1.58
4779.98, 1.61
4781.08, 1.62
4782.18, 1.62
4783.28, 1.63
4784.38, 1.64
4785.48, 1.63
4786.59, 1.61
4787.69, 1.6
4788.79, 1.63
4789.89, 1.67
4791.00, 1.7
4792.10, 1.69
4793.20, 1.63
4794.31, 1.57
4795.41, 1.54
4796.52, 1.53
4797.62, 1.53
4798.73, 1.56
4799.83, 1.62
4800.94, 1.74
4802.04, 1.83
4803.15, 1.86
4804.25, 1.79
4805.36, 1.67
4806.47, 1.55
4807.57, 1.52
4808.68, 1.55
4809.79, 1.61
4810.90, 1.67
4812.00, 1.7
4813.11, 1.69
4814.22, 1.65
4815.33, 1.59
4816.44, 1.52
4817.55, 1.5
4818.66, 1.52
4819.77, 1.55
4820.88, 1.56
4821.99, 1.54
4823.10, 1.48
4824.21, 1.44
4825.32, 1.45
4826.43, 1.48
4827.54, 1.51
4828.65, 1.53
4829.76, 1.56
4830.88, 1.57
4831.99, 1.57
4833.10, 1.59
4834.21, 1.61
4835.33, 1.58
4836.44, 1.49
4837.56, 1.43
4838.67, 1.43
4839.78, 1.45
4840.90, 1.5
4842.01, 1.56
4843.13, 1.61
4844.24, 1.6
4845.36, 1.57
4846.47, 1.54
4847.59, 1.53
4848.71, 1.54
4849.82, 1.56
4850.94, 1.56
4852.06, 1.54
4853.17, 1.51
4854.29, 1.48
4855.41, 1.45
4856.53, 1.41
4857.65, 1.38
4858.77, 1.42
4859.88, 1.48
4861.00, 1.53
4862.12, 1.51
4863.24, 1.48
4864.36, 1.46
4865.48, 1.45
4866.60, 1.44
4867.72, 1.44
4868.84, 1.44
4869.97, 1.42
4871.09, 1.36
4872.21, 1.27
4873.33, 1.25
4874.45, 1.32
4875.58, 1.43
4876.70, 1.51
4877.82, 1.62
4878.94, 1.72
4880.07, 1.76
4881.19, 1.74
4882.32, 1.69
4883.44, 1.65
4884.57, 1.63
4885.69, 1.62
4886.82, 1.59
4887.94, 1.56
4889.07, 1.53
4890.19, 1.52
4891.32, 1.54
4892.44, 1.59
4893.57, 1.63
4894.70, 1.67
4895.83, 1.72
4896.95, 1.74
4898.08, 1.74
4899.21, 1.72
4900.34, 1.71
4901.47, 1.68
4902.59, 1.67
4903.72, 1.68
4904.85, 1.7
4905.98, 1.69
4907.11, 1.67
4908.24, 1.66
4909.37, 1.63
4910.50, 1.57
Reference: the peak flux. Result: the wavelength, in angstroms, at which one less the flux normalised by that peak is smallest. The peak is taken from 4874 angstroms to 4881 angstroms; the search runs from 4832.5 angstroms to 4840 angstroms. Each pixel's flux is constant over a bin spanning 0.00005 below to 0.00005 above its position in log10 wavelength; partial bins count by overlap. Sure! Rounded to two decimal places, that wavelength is 4834.21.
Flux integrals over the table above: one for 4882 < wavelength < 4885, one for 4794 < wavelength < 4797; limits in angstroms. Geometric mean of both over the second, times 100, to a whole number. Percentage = 104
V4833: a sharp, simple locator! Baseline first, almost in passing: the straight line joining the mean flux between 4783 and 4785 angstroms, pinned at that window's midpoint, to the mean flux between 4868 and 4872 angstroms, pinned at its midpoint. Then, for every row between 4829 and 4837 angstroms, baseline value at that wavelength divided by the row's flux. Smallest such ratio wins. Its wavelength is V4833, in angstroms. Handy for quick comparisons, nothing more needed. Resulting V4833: 4834.21 angstroms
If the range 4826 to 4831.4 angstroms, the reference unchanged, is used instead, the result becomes 4830.88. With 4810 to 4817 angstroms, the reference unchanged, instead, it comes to 4812.00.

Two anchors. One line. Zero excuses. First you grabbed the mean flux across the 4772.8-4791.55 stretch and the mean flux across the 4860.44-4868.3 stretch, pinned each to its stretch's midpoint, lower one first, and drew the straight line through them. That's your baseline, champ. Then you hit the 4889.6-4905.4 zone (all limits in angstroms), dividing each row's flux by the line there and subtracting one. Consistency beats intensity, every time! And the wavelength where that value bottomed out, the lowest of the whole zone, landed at 4890.19 angstroms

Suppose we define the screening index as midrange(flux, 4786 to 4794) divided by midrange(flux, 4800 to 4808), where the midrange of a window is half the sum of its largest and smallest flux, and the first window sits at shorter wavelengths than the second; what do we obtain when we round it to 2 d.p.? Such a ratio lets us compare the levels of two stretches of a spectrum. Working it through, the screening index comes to 0.98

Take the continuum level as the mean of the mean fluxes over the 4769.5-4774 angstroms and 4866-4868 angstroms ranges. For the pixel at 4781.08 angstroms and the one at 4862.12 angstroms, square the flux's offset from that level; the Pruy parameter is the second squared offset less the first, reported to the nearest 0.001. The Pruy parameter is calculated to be -0.001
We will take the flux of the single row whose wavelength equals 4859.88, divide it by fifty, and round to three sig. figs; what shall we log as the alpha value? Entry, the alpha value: 0.0296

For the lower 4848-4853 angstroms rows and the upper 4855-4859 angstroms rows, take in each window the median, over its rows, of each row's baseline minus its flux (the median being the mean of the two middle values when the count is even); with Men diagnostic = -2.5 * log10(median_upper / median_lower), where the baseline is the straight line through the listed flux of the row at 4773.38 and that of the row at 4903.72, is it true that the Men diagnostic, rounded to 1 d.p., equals -1.0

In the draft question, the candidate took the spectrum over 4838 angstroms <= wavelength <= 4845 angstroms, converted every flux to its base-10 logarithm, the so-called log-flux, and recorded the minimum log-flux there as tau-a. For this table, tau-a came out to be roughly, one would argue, 0.155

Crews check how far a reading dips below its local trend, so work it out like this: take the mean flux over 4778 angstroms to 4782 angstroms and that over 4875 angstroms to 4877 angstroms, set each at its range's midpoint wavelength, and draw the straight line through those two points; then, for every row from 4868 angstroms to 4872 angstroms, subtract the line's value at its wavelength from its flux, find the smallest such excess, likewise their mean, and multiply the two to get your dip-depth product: 0.008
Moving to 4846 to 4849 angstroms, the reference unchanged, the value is 0.001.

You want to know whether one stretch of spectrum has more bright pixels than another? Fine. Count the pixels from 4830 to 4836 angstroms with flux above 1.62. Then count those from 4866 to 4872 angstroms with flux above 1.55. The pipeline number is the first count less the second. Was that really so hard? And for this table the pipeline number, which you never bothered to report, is 0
